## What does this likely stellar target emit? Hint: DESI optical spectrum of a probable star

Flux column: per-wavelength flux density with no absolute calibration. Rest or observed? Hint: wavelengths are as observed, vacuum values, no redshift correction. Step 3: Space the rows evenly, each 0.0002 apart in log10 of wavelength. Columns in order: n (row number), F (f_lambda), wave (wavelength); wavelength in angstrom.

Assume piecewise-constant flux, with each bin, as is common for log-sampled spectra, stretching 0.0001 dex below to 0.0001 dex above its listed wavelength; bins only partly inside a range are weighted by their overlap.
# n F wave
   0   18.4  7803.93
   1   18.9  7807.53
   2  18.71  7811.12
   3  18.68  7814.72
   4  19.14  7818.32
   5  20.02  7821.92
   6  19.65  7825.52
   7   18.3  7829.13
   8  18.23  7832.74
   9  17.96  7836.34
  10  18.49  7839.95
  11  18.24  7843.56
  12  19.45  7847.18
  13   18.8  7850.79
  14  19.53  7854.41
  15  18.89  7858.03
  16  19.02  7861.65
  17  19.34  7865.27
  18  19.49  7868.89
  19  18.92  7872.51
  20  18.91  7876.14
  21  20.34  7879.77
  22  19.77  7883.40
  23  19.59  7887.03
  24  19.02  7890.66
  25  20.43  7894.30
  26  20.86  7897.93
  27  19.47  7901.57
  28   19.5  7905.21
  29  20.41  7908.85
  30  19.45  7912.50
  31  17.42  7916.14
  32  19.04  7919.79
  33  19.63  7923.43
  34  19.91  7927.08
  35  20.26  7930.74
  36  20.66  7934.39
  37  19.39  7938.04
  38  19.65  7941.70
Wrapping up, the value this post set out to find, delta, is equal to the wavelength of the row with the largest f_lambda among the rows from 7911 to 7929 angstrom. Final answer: 7927.08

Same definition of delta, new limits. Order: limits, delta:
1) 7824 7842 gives 7825.52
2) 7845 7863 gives 7854.41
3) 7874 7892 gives 7879.77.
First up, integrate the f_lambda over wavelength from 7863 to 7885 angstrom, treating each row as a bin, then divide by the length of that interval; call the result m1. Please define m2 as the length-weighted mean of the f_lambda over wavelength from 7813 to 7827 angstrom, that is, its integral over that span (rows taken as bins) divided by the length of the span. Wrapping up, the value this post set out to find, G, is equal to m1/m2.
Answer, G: 1.00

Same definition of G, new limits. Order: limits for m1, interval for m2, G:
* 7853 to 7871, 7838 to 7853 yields 1.03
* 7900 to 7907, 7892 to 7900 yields 0.95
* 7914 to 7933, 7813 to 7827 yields 1.00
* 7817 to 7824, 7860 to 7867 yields 1.02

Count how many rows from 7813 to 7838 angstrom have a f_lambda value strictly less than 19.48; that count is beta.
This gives 5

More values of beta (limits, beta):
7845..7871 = 5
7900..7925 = 4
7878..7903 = 2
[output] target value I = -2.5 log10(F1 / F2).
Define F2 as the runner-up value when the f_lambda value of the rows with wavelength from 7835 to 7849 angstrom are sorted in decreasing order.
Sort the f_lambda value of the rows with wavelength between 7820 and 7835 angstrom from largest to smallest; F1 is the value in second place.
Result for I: -0.07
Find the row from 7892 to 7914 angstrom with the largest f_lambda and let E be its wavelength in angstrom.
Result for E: 7897.93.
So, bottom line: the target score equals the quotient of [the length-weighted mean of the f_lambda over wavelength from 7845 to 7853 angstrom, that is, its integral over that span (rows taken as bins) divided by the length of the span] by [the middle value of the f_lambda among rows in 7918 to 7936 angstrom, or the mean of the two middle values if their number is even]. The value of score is 0.96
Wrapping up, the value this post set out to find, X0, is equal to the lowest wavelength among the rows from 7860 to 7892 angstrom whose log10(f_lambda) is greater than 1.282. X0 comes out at 7865.27 angstrom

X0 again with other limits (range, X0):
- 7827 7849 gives 7847.18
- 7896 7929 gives 7897.93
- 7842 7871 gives 7847.18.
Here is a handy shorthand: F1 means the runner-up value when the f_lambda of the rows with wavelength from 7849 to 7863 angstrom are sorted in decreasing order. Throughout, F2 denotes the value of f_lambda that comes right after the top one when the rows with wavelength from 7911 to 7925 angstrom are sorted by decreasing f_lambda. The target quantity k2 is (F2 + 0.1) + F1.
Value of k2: 38.6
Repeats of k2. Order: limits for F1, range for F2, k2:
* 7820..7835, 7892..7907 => 40.2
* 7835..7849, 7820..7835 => 38.2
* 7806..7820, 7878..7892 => 38.8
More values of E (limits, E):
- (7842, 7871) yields 7854.41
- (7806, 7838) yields 7821.92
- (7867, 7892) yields 7879.77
